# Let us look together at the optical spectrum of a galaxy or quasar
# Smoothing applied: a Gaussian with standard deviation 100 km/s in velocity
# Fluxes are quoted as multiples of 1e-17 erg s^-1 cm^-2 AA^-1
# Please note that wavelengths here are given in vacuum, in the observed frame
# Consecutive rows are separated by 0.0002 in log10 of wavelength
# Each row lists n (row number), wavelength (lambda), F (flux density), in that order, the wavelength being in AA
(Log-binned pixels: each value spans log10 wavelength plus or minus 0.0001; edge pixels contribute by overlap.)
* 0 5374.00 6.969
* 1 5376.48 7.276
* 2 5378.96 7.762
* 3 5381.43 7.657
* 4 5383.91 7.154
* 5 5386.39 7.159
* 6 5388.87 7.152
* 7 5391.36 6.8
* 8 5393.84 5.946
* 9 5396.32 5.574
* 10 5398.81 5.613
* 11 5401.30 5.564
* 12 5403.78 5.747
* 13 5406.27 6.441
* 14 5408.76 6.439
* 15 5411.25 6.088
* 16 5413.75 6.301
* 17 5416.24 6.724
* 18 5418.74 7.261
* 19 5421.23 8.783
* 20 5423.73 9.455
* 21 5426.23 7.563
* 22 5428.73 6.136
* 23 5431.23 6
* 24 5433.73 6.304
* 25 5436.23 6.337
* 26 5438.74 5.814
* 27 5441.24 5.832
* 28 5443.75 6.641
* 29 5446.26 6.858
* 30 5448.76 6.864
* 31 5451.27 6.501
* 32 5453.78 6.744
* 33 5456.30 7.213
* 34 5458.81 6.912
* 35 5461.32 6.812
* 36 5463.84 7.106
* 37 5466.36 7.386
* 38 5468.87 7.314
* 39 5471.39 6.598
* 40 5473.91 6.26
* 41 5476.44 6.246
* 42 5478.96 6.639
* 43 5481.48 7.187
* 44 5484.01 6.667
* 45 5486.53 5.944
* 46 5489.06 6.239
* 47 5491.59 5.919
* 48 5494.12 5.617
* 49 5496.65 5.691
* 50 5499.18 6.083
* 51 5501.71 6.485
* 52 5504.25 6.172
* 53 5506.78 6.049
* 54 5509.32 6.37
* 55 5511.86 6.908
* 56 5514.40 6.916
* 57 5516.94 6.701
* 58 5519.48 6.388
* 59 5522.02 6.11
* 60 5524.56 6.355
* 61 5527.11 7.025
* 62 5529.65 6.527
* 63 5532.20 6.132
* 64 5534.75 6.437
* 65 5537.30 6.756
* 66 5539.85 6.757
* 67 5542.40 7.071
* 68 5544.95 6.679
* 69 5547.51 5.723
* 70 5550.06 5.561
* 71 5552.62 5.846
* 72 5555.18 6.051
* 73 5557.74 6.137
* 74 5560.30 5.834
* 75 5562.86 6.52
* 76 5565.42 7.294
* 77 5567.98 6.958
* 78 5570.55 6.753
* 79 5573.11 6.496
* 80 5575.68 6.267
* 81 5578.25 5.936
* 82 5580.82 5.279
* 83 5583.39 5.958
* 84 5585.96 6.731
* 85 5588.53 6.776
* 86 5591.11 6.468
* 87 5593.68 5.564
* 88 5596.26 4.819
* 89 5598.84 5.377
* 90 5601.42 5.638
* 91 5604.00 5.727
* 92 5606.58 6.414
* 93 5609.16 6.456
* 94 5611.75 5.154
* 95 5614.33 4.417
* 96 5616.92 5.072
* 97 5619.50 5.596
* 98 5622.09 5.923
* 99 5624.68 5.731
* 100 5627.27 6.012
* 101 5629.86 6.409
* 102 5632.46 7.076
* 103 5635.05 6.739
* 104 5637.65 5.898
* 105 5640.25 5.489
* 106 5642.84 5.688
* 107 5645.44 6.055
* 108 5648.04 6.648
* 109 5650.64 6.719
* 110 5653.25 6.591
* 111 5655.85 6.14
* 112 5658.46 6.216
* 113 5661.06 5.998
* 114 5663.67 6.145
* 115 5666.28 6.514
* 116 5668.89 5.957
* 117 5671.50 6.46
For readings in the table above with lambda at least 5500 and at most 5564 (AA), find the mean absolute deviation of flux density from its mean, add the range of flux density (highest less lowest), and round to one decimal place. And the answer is 1.8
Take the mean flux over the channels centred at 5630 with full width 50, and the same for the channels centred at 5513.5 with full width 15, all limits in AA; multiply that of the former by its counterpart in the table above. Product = 39.4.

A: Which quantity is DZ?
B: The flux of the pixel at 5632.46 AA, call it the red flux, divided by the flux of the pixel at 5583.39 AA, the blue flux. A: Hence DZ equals 1.19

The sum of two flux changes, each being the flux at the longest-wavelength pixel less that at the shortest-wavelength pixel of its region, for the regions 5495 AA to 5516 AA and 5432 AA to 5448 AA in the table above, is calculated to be 1.8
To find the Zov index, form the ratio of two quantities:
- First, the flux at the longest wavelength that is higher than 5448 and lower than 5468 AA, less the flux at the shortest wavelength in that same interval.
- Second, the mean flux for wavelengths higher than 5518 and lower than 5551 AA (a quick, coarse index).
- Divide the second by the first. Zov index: 12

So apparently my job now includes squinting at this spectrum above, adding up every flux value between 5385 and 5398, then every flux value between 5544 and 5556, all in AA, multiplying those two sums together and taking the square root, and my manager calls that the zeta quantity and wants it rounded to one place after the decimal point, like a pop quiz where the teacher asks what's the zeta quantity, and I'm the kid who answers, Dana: 31.2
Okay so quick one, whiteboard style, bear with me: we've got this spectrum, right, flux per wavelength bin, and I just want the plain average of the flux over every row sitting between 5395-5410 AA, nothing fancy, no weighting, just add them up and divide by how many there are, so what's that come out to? 5.9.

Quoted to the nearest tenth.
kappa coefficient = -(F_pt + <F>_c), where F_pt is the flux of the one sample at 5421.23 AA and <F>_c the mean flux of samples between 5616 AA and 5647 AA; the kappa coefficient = -14.8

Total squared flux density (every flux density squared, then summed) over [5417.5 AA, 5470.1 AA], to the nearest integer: 1029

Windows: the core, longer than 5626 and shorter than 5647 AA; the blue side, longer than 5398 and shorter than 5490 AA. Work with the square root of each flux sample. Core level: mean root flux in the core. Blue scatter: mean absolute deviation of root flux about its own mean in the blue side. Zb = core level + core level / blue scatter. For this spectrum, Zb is 26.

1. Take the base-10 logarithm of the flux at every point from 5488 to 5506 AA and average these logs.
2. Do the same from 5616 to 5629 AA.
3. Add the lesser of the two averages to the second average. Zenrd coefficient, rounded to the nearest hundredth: 1.51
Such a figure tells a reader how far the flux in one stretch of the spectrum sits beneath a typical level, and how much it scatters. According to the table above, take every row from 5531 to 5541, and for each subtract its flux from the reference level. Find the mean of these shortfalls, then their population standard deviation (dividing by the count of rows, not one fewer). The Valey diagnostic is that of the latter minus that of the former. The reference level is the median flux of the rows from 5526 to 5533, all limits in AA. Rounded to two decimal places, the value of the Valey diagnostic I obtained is 0.25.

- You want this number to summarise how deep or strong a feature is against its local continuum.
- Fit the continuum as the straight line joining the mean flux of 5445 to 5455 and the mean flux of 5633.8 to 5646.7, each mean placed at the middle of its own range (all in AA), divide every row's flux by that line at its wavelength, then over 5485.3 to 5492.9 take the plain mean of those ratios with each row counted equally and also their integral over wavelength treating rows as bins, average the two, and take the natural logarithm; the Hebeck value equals 1.37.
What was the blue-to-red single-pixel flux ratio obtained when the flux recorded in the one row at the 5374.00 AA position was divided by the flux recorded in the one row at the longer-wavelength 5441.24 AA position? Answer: 1.19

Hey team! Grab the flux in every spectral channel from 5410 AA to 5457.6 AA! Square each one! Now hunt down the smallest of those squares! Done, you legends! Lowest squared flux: 33.8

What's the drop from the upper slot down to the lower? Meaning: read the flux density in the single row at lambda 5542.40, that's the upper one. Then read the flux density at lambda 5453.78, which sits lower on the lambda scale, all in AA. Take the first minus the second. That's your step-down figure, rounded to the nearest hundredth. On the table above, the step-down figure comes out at 0.33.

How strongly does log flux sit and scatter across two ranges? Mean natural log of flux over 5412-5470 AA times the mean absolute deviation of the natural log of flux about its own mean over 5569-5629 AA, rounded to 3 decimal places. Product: 0.174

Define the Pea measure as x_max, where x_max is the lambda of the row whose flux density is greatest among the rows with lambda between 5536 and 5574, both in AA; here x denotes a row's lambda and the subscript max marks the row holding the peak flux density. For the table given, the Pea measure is 5565.42 AA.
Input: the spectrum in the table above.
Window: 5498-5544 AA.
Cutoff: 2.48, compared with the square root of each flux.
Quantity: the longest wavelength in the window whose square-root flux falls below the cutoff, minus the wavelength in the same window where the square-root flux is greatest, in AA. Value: -10.2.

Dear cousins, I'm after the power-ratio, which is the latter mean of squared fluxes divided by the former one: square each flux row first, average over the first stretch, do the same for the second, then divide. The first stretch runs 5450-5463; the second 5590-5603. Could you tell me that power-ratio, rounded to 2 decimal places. 0.67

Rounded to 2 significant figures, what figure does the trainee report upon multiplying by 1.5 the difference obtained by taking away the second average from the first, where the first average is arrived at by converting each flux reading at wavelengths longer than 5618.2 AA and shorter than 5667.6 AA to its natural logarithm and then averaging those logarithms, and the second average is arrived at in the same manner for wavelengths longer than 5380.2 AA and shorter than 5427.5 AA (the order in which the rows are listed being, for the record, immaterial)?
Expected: -0.13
